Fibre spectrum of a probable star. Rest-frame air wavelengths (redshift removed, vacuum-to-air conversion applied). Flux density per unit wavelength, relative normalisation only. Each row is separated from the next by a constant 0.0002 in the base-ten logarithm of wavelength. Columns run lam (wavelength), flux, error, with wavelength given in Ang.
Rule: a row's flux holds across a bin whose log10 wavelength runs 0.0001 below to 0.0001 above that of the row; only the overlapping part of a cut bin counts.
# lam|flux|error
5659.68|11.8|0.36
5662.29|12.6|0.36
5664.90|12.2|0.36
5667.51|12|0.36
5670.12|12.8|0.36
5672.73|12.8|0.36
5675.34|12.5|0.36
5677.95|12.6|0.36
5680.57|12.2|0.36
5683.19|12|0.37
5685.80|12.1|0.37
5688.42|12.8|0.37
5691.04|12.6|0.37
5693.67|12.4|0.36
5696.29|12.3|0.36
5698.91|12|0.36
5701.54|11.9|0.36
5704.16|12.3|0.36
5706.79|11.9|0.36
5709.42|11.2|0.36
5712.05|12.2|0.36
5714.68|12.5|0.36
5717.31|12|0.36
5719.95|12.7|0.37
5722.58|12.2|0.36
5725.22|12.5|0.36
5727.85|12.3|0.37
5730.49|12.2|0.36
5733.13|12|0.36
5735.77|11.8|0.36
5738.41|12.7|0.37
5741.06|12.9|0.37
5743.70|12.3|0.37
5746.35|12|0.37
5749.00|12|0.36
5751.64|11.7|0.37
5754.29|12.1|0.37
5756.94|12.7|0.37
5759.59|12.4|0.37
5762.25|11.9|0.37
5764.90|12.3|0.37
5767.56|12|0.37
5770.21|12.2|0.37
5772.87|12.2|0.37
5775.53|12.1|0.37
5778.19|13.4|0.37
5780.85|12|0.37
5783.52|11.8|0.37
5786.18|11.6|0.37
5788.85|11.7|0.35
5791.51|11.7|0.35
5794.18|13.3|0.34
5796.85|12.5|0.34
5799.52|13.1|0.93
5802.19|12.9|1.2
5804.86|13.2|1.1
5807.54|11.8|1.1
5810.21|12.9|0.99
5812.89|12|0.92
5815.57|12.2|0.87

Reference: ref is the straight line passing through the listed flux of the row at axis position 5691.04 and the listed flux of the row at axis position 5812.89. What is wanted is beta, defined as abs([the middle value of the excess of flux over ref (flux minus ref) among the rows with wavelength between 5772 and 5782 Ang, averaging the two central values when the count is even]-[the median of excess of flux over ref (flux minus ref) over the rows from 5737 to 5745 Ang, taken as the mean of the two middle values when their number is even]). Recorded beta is 0.37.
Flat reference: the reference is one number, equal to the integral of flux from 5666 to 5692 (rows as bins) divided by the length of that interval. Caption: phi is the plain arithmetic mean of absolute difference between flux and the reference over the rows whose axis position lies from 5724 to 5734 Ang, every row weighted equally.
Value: 0.22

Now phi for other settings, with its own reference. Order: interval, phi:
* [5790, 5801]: 0.58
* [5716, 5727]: 0.25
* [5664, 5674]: 0.35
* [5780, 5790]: 0.66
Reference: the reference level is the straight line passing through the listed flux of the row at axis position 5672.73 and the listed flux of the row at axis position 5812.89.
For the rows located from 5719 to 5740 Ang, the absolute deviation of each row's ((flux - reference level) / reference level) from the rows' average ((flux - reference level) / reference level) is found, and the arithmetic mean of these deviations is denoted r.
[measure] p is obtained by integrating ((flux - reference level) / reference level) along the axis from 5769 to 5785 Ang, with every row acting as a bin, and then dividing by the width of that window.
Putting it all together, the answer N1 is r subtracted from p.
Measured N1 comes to -0.014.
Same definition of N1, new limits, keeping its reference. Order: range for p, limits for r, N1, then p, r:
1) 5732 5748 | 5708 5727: -0.039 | -0.011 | 0.028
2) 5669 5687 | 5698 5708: -0.038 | -0.027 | 0.011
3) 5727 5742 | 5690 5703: -0.029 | -0.012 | 0.017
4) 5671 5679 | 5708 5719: -0.043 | -0.011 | 0.032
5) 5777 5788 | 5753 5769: -0.020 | -0.001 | 0.019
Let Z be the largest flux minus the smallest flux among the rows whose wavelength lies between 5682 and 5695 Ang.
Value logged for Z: 0.80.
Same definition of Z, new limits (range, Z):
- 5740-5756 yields 1.20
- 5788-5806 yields 1.60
